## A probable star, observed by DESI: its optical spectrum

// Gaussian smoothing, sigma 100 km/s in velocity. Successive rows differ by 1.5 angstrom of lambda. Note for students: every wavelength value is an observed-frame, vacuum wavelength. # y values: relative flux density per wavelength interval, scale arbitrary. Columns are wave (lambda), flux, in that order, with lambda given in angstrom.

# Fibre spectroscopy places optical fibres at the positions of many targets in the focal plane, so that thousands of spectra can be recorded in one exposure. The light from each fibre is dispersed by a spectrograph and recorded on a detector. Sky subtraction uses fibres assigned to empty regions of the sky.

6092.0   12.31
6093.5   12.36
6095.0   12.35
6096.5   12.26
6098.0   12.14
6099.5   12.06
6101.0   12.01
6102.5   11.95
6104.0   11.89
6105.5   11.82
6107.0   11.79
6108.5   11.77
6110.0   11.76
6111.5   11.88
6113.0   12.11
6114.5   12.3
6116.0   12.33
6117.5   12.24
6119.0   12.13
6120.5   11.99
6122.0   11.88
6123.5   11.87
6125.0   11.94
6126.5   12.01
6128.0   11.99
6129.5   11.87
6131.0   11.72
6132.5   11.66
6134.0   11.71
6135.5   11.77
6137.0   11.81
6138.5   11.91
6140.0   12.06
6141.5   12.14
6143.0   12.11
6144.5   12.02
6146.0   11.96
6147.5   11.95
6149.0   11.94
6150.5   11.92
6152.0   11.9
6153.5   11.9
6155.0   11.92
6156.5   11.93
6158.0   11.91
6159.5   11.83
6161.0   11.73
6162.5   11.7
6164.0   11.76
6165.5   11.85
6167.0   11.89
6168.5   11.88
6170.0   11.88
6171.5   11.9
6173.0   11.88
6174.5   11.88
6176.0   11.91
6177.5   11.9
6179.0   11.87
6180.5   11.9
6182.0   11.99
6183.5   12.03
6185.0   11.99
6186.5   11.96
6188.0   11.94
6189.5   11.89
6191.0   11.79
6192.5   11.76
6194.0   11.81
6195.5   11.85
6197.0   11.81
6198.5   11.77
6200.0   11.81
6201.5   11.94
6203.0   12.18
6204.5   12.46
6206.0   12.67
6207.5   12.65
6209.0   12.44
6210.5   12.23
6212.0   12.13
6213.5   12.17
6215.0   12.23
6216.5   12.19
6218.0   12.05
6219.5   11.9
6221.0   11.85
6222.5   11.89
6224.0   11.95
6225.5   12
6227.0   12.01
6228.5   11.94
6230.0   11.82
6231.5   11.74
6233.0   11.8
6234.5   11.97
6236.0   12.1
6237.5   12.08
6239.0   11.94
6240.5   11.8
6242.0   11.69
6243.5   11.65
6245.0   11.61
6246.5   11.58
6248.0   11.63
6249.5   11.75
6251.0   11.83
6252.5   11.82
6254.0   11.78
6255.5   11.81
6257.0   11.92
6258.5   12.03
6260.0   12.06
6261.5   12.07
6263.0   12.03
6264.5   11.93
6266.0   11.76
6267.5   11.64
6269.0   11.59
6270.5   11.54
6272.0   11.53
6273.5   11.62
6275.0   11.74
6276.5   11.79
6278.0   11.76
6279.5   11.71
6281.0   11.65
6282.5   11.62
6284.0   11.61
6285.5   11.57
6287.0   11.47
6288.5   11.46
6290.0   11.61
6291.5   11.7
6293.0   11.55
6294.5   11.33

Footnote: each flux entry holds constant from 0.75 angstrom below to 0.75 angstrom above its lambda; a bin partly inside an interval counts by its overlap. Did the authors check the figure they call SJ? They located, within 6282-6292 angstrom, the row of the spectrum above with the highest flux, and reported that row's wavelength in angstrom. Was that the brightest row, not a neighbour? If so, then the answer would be 6291.5 angstrom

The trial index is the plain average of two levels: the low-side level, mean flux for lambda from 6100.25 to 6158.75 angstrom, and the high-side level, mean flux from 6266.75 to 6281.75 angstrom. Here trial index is 11.8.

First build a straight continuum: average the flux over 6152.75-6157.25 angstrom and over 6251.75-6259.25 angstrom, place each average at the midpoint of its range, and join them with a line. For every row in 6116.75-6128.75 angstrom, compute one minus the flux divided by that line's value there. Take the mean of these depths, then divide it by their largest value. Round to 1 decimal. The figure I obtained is -1.2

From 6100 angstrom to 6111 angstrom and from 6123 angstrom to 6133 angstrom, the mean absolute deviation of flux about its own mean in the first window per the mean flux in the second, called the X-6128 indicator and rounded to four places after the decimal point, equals 0.0068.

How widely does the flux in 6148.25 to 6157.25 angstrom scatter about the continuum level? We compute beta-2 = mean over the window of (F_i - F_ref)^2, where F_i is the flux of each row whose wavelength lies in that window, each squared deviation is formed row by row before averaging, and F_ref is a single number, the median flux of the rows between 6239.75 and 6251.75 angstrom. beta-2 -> 0.062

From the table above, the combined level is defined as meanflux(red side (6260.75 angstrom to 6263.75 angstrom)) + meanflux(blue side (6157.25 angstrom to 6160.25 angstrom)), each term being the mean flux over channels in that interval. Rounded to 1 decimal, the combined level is 23.9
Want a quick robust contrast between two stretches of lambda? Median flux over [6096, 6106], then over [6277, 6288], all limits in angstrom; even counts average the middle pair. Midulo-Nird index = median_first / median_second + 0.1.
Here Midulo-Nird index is 1.13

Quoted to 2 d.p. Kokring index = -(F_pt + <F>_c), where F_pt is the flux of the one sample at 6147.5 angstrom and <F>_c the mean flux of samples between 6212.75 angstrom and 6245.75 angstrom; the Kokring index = -23.88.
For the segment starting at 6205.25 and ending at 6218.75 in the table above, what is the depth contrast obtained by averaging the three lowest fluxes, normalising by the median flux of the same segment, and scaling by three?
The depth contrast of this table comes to 2.972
